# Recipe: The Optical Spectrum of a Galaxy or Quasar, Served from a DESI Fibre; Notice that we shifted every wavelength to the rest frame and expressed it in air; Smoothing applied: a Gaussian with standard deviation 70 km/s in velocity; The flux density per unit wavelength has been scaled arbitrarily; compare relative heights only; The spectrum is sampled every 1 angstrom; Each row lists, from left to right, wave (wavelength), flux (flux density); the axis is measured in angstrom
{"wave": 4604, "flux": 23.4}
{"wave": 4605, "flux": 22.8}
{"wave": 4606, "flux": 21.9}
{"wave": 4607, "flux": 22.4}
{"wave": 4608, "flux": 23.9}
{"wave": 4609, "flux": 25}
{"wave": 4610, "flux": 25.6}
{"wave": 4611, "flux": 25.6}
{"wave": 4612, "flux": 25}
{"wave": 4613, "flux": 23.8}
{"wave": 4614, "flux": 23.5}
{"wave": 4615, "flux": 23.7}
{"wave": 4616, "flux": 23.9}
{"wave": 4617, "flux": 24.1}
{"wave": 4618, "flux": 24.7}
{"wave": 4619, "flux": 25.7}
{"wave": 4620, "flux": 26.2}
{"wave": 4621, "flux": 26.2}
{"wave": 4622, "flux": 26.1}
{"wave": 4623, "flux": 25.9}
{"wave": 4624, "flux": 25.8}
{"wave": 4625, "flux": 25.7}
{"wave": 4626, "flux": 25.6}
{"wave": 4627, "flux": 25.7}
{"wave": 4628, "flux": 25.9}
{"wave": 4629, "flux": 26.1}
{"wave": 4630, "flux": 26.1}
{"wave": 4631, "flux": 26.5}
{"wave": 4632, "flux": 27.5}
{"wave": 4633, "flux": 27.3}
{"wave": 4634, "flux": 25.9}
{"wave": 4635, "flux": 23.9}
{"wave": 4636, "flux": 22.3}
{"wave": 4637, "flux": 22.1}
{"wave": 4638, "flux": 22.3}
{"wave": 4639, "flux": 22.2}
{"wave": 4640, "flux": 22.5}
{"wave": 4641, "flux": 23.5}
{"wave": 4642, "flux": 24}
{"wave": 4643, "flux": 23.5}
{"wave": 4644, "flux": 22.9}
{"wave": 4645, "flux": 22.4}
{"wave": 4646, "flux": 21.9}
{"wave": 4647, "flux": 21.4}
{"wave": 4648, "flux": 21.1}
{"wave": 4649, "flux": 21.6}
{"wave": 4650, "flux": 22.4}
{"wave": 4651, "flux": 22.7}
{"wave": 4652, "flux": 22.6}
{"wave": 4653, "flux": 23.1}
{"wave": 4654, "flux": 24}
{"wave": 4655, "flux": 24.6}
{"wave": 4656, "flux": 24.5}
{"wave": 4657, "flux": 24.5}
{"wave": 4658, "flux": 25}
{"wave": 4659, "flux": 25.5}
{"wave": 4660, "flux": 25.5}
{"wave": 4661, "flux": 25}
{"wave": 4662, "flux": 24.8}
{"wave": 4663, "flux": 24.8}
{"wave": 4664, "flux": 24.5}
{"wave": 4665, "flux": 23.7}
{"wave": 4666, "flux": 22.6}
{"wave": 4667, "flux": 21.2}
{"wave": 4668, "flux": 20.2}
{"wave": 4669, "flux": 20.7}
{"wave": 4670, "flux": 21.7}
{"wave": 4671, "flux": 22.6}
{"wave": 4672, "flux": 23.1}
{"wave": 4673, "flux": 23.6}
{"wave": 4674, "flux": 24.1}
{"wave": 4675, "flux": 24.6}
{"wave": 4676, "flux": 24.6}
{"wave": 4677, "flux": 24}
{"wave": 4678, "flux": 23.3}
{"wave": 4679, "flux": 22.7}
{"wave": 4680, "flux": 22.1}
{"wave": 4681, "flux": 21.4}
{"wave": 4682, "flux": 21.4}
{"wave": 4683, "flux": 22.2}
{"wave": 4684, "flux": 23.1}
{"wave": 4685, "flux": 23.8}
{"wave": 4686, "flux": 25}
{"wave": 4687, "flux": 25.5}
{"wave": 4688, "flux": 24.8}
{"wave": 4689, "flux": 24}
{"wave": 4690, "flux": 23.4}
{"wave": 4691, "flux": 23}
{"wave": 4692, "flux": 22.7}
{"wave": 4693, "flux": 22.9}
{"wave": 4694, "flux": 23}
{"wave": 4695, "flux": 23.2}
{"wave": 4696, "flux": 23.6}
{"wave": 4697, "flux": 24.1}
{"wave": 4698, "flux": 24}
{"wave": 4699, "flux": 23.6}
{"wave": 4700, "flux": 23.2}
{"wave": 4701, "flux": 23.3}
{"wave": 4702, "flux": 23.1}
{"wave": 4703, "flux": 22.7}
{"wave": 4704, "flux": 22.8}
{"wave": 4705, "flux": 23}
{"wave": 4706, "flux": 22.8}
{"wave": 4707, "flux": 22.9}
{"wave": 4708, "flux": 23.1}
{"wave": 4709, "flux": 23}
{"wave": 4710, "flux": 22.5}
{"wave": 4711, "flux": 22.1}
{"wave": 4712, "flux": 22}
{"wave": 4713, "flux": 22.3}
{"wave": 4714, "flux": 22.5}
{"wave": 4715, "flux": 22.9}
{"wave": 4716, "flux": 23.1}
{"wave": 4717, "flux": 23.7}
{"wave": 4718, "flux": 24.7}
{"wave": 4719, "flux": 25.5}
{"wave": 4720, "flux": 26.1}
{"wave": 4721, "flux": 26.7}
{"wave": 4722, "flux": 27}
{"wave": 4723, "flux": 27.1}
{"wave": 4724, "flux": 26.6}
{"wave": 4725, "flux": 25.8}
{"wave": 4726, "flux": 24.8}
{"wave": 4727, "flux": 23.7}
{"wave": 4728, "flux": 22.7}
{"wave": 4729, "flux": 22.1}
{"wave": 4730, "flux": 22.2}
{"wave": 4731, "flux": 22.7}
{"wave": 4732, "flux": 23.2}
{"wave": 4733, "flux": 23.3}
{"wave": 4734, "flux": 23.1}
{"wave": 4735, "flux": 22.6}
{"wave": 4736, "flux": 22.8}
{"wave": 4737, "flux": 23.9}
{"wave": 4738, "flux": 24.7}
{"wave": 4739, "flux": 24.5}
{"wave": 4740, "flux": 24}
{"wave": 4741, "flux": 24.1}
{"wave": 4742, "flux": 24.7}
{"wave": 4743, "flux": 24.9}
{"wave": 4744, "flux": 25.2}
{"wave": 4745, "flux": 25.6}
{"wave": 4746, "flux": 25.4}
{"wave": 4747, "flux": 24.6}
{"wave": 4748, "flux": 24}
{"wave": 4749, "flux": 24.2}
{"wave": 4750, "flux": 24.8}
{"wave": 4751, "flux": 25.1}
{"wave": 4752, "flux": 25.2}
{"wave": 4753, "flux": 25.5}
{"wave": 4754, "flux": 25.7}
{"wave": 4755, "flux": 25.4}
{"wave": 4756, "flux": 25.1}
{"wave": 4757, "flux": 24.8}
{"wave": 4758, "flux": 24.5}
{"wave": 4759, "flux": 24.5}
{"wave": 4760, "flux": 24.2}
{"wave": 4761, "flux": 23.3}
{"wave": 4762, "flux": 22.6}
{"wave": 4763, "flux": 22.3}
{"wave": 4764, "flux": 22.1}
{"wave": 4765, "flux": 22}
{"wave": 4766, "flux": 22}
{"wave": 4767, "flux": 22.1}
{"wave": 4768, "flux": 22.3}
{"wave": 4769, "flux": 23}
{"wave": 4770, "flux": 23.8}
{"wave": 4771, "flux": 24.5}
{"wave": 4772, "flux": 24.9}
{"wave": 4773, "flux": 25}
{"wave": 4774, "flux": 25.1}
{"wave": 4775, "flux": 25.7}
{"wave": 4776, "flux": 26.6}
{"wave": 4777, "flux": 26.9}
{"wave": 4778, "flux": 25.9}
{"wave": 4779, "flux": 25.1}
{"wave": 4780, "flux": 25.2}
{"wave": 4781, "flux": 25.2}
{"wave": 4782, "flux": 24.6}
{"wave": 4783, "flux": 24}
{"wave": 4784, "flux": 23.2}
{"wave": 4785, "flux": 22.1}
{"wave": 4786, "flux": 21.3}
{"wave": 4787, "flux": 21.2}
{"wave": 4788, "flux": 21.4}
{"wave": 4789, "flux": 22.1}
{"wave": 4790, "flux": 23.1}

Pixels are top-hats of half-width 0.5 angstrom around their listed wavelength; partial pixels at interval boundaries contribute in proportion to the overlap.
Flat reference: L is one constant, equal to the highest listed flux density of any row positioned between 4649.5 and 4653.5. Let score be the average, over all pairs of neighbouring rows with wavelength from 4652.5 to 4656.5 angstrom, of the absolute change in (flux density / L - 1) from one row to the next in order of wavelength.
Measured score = 0.023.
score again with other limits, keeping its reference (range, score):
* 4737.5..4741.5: 0.012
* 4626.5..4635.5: 0.029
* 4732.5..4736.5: 0.013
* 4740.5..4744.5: 0.016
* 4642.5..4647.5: 0.023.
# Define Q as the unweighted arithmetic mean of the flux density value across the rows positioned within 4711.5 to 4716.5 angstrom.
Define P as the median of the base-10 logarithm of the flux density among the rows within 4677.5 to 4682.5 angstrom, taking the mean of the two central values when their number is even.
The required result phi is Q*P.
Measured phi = 30.3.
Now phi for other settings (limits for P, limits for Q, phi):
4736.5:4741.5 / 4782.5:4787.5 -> 30.9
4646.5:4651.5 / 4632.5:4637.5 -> 32.4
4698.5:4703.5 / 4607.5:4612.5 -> 34.2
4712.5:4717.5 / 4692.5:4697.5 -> 31.8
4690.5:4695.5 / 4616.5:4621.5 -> 34.6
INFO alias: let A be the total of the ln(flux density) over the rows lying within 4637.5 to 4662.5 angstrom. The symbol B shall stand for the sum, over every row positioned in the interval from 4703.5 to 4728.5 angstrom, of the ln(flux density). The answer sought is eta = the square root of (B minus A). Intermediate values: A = 78.7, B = 79.4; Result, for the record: 0.81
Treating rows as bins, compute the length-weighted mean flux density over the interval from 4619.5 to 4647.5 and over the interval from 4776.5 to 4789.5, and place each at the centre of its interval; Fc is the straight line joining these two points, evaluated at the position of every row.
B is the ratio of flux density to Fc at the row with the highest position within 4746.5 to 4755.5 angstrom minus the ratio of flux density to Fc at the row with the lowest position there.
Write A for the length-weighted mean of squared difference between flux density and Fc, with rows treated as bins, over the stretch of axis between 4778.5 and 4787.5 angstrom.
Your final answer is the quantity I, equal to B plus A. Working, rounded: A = 2.4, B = 0.04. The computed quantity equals 2.5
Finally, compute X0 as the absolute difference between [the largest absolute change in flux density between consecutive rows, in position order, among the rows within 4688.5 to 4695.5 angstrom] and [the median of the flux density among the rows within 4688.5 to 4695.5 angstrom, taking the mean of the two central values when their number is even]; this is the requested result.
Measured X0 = 22.4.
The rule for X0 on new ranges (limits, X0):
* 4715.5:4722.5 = 24.5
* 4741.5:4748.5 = 24.1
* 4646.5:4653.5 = 21.6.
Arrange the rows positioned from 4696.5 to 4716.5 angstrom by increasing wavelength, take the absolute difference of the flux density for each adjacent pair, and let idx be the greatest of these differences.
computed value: 0.50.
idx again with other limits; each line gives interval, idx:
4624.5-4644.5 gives 2.00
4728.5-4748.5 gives 1.10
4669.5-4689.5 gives 1.20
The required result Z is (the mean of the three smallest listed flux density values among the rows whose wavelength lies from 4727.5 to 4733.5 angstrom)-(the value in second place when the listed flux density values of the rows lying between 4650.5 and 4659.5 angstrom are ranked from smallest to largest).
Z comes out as -0.4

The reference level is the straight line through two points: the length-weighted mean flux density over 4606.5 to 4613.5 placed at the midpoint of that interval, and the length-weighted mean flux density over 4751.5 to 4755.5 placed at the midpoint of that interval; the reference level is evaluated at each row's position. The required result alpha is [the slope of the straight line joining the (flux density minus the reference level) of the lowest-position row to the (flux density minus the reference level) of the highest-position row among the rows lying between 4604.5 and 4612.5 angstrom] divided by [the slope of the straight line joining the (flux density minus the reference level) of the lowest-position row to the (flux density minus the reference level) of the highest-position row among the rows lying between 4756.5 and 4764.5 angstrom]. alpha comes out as -0.8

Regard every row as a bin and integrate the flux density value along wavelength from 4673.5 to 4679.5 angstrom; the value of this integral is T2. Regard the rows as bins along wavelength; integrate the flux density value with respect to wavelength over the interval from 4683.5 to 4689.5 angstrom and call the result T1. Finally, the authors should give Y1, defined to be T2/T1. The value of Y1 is 0.98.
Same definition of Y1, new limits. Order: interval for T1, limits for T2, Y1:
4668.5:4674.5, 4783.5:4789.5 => 0.97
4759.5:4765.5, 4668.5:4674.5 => 0.99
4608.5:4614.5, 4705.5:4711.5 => 0.92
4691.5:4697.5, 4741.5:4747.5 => 1.08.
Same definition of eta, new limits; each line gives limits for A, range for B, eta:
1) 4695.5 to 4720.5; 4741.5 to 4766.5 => 1.02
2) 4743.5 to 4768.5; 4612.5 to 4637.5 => 1.06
